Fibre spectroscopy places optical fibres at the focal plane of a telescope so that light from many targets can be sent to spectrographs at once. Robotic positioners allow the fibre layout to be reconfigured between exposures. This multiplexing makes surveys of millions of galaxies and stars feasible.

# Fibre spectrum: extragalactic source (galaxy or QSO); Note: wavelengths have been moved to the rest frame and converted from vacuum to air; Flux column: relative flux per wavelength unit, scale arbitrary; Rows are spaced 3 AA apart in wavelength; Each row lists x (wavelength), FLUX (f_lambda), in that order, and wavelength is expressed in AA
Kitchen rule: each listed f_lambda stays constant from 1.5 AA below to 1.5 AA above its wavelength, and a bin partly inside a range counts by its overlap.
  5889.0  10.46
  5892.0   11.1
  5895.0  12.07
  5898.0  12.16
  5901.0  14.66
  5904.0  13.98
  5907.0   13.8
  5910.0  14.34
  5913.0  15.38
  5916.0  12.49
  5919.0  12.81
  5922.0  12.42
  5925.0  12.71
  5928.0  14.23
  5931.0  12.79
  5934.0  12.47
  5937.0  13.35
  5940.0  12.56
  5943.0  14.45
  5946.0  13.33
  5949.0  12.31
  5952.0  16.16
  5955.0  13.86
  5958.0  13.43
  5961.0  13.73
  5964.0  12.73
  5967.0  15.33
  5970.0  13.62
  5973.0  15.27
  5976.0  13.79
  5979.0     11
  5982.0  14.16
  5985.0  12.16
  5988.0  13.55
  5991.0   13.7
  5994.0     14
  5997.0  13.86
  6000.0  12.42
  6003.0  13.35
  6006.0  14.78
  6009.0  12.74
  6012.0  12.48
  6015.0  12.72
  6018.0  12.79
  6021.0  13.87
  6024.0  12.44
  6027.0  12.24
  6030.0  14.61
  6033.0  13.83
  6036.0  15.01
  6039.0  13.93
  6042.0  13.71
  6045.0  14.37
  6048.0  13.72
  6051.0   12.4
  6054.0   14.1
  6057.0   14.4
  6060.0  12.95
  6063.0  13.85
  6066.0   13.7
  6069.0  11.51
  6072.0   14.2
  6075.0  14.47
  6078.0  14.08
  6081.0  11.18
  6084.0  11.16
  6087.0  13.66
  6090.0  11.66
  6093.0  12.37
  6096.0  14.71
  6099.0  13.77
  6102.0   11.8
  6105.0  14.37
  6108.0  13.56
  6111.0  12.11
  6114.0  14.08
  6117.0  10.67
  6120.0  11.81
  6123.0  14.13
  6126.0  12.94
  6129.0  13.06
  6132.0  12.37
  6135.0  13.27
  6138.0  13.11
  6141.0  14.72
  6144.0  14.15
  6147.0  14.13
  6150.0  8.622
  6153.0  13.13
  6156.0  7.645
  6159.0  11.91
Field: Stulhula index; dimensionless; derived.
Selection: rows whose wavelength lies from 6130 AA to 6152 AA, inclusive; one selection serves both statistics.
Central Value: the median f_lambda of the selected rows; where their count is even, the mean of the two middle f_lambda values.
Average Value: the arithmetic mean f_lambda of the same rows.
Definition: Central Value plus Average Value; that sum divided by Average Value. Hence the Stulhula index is 2.03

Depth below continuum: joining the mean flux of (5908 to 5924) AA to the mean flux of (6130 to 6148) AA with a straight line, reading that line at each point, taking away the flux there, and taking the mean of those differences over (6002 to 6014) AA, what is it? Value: 0.21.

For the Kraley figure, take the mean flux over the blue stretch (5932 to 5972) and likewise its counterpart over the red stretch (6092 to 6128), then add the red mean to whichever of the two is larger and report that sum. 26.7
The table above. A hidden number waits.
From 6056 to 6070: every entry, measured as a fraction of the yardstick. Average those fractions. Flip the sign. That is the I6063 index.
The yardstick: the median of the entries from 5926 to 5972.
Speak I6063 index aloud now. -0.99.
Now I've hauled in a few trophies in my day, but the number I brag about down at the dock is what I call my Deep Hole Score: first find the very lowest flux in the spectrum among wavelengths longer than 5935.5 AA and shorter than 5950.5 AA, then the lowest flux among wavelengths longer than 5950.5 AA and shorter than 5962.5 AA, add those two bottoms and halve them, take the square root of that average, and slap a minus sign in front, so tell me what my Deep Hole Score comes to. -3.59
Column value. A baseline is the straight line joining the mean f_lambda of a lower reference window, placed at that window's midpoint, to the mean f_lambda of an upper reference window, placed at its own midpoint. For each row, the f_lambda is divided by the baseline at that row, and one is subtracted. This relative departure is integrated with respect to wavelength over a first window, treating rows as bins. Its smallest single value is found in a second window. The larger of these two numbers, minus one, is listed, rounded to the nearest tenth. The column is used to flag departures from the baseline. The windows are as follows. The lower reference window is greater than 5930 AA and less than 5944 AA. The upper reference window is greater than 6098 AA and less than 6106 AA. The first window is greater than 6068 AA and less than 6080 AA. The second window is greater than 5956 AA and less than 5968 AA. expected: -0.7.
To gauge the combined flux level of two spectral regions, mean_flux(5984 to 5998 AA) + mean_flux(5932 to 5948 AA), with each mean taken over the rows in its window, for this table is 26.7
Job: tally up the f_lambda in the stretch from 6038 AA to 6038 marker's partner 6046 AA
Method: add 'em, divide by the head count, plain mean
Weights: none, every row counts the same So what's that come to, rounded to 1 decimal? 14.0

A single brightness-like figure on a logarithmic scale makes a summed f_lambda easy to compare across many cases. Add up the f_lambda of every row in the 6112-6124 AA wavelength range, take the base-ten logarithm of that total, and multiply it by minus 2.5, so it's -4.26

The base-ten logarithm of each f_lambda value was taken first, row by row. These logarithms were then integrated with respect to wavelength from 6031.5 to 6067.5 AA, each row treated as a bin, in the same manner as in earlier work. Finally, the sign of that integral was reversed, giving -41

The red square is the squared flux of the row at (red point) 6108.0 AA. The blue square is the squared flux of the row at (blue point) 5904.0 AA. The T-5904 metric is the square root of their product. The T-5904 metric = 190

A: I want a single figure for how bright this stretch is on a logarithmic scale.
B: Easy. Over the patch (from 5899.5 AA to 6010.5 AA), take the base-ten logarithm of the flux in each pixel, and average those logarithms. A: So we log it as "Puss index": 1.13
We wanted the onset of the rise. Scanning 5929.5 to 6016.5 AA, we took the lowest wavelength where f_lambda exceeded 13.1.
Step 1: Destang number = 5937.0 AA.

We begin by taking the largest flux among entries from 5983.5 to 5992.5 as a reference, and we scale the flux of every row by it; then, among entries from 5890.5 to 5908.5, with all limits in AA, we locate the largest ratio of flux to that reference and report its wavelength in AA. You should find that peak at 5901.0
